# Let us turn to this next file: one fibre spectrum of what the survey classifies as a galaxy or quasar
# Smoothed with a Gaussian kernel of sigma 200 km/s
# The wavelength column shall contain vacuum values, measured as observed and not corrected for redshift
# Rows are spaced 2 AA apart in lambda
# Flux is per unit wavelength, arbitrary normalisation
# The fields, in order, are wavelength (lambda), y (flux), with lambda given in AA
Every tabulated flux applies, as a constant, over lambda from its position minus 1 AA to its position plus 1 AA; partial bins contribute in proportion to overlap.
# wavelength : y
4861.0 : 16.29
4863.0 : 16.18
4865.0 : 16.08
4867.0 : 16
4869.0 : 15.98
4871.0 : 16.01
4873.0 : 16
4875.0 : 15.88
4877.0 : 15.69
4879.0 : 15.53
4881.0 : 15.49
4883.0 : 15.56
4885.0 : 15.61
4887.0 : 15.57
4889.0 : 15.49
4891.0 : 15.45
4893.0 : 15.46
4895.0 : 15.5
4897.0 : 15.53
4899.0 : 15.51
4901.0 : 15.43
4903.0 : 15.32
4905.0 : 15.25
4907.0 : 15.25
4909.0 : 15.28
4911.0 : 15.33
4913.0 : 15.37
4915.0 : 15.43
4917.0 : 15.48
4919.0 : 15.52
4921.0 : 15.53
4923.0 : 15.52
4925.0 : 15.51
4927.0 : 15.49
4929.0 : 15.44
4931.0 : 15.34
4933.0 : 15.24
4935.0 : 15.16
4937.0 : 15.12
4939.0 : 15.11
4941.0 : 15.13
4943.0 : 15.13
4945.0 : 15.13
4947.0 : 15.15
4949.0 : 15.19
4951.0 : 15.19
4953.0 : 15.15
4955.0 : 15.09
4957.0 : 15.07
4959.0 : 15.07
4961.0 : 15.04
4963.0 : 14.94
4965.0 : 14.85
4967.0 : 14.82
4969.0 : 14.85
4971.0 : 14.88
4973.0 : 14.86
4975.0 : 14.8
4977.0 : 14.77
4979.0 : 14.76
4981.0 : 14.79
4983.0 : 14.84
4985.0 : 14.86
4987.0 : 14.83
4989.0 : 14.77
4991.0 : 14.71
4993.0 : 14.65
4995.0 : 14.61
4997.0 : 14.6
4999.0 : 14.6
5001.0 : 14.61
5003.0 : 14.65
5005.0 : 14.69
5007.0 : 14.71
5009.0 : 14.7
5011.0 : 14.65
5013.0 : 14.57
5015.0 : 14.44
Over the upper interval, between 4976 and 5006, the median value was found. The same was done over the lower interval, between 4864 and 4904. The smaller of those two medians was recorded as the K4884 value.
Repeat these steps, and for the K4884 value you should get 14.7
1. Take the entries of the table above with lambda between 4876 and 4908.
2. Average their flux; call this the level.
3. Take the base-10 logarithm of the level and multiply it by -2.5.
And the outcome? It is -2.97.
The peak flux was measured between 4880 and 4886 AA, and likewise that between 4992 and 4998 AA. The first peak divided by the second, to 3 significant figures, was 1.07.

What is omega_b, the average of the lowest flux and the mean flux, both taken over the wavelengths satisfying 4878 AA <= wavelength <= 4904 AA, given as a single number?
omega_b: 15.4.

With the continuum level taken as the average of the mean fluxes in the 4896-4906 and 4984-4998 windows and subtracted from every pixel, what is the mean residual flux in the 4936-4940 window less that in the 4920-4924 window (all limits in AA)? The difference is -0.41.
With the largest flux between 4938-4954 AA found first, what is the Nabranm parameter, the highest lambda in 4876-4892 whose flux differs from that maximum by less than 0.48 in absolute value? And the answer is 4891.0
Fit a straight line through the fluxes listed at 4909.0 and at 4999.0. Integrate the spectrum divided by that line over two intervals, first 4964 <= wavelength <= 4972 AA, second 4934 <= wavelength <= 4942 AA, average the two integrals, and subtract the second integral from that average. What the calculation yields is -0.014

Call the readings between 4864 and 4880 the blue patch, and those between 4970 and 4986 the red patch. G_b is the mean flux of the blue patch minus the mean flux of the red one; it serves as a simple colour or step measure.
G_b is 1.1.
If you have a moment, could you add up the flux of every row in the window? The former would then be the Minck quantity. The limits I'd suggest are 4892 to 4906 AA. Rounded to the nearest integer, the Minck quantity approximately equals 108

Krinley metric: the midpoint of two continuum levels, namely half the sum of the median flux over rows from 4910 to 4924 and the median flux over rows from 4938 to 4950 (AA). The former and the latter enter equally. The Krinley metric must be 15.3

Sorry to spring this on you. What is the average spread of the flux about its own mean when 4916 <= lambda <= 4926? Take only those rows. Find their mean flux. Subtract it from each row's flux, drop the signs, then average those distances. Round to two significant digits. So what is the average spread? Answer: 0.014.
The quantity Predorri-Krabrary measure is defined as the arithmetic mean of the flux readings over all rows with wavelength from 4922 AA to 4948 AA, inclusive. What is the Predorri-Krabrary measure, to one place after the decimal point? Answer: 15.3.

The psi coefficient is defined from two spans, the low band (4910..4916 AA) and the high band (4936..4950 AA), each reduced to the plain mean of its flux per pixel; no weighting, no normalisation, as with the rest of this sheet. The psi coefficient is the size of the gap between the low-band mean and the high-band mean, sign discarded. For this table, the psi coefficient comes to 0.2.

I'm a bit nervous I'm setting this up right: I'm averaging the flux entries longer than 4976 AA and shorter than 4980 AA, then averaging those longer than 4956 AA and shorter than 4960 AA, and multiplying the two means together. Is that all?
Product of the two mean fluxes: 223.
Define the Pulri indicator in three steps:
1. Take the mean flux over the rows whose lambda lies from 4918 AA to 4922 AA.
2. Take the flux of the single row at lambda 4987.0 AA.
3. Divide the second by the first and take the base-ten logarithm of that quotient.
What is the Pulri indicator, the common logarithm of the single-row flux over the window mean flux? -0.020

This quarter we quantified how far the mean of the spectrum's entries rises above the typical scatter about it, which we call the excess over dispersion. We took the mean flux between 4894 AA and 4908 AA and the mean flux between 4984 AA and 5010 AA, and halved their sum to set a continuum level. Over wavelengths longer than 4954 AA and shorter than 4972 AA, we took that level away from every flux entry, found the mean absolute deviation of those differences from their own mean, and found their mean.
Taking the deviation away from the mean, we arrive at -0.19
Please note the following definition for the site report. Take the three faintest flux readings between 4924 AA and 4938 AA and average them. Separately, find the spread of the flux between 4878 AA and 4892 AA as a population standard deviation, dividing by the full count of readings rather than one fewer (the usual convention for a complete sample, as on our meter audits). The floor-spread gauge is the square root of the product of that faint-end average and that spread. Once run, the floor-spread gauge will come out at 0.9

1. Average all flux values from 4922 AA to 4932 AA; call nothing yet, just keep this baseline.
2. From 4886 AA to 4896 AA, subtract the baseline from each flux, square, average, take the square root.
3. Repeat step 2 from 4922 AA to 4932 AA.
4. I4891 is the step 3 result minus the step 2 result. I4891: 0.01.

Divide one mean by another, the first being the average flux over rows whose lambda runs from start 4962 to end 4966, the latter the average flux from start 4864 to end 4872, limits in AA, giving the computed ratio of 0.930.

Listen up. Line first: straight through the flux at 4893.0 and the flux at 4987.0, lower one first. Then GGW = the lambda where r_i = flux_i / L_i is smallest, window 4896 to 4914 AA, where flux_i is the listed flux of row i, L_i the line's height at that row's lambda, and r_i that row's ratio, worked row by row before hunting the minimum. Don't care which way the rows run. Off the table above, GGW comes 4905.0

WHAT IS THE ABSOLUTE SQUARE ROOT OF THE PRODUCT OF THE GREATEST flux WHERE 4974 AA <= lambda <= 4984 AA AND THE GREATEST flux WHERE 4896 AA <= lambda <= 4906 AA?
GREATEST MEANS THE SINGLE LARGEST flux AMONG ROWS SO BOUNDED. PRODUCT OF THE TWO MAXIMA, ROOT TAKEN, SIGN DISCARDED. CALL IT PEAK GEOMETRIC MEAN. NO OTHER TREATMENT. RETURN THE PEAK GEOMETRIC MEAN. 15.2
